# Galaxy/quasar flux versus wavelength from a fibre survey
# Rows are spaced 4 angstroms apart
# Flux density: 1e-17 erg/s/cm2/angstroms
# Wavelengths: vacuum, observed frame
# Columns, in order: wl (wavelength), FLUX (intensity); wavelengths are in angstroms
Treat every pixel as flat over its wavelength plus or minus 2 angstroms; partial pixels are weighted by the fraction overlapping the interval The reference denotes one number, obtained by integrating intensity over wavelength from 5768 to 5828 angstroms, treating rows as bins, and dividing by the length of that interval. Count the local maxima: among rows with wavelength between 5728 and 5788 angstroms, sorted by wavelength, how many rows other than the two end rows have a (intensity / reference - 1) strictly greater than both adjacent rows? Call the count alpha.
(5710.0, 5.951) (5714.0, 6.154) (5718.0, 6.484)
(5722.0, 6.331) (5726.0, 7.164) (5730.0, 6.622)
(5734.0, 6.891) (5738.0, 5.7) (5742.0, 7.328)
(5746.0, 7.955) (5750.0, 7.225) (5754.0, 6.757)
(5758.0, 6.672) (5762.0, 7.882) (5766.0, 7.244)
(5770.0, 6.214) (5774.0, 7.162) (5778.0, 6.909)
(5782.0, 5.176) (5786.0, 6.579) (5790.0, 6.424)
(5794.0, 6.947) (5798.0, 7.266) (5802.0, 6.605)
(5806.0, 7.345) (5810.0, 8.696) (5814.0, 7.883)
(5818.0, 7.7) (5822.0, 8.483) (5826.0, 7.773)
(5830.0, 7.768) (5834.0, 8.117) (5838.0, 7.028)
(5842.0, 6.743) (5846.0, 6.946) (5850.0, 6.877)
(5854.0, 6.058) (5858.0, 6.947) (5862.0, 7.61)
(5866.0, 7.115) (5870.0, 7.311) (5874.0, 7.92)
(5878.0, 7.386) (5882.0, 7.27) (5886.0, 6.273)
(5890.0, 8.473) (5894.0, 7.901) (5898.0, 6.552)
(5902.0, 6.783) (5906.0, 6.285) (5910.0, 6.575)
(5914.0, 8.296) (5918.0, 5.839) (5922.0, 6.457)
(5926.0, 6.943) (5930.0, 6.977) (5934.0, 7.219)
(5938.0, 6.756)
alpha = 4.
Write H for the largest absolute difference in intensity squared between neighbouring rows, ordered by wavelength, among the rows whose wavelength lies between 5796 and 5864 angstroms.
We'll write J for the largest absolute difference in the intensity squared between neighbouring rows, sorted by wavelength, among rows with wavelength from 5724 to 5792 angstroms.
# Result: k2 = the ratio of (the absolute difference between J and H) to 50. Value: 0.01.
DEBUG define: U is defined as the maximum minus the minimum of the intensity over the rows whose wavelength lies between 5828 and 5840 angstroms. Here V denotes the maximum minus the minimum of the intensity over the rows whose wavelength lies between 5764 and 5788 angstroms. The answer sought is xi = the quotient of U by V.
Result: 0.53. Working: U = 1.1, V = 2.1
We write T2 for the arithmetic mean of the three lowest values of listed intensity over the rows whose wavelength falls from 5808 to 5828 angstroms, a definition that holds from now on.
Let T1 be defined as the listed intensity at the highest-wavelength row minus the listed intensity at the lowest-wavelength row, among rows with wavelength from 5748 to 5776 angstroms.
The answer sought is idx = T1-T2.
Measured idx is -7.8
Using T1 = -0.1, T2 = 7.8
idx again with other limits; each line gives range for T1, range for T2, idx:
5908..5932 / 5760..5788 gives -5.6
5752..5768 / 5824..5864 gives -6.1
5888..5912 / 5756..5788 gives -7.9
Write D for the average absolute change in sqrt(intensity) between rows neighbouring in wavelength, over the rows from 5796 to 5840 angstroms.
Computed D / 0.12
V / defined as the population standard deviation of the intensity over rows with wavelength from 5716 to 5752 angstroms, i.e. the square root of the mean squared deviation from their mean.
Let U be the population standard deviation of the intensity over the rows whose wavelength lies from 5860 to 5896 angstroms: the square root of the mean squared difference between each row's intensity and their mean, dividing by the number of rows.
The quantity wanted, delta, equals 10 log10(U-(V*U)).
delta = -6.6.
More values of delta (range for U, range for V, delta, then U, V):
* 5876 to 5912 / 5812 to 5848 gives -4.9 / 0.718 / 0.546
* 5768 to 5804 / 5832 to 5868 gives -5.6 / 0.595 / 0.536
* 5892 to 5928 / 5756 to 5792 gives -6.8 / 0.736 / 0.715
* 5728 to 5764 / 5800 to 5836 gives -5.6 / 0.655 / 0.579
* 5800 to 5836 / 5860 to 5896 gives -6.2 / 0.579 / 0.582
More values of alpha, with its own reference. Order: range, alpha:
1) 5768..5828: 5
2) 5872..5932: 3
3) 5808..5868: 4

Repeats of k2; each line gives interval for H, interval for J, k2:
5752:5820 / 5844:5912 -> 0.22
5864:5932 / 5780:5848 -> 0.26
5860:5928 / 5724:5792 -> 0.27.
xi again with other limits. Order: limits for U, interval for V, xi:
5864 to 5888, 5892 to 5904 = 1.22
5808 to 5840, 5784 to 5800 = 1.98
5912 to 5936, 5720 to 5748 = 1.09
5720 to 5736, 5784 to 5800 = 0.99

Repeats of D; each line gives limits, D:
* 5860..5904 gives 0.13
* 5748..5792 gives 0.15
